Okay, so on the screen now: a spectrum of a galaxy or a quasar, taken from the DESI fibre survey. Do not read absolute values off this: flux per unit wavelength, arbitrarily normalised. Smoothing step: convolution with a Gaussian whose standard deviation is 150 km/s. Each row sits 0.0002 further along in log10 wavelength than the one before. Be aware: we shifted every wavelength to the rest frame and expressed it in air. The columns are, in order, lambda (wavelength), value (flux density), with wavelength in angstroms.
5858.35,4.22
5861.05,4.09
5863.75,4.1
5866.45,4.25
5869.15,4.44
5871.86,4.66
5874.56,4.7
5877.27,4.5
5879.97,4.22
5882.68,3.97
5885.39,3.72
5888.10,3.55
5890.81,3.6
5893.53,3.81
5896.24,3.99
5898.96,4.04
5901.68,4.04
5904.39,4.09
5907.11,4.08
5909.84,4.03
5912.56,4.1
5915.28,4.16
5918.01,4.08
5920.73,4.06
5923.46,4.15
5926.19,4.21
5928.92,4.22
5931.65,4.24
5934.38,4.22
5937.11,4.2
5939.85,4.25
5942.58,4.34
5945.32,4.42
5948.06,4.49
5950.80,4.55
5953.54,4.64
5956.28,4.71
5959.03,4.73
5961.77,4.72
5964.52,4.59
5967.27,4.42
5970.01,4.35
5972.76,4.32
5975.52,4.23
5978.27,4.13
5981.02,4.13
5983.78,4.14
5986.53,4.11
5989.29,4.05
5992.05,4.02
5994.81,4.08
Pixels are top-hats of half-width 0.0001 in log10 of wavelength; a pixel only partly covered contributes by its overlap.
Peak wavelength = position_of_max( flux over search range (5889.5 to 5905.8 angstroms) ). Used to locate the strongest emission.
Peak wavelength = 5904.39 angstroms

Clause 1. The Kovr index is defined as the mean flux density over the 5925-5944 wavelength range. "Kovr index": 4.24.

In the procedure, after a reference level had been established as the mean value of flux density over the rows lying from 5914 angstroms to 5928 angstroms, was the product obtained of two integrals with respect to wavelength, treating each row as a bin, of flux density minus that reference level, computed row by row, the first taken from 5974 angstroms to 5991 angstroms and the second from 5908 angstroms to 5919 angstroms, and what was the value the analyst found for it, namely 0.0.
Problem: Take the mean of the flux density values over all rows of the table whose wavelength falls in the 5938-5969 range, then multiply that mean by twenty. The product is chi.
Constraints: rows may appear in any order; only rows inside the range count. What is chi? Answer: 91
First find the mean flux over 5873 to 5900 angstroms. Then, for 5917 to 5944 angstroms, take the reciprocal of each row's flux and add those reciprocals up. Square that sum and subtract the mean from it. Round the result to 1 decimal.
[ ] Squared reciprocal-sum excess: 1.7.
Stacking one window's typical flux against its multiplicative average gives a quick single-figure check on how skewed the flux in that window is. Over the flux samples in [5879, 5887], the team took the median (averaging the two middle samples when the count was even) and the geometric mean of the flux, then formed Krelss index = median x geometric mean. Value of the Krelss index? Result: 15.7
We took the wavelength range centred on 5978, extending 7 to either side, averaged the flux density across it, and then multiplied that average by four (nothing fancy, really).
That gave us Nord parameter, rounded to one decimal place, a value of 16.8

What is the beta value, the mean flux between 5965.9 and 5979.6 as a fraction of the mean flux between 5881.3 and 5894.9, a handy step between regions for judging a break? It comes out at 1.15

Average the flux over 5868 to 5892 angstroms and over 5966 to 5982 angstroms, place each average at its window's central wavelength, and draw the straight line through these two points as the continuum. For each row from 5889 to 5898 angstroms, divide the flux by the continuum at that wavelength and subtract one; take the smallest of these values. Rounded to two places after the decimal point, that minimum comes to -0.14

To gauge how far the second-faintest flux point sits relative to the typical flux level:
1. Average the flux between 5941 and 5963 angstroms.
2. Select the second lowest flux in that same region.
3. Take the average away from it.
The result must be -0.15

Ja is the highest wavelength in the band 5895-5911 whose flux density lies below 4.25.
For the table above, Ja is 5909.84 angstroms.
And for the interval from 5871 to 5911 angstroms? 5909.84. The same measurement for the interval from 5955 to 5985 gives 5983.78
